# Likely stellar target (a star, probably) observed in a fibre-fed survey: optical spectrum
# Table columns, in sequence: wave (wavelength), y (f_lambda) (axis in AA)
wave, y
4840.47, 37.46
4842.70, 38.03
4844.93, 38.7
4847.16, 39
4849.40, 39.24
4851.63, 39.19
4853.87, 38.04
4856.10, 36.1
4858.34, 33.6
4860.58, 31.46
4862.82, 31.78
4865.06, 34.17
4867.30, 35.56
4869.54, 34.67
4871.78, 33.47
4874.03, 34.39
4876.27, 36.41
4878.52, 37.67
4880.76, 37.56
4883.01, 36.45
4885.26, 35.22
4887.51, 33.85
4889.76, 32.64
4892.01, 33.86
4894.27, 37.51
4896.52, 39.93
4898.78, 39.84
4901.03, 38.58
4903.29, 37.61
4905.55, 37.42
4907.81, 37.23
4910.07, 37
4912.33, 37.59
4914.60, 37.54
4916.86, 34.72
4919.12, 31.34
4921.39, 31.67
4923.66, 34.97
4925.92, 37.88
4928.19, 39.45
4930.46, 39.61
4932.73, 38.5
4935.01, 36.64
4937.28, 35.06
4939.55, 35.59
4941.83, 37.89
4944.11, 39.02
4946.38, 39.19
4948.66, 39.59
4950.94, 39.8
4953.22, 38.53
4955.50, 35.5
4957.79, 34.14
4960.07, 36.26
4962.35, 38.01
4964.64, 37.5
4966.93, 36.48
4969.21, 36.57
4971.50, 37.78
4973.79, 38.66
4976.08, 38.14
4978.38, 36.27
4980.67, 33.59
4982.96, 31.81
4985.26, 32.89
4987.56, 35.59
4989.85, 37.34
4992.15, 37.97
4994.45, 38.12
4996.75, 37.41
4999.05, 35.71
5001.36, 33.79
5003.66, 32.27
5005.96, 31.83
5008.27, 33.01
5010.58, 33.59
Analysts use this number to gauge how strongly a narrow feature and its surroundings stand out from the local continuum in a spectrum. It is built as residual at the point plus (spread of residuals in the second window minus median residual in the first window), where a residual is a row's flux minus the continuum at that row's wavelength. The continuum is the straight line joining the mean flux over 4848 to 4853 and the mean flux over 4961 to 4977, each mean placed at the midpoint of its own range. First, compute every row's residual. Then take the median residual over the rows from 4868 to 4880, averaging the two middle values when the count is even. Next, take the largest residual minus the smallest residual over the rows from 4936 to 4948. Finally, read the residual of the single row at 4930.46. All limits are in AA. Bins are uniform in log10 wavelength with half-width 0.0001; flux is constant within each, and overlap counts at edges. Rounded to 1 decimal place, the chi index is 10.0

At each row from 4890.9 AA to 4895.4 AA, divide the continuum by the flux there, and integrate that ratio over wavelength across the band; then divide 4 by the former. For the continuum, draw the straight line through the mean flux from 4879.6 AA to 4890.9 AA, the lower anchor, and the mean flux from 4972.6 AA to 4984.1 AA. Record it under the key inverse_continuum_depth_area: 0.9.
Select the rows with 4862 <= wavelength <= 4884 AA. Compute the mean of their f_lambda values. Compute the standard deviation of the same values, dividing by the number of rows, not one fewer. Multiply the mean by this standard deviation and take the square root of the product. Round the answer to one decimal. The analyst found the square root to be 7.9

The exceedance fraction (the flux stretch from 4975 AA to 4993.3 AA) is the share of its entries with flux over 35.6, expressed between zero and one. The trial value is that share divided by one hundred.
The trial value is 0.0050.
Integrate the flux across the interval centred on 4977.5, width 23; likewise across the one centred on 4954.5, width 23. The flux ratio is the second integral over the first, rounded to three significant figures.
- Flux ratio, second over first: 1.05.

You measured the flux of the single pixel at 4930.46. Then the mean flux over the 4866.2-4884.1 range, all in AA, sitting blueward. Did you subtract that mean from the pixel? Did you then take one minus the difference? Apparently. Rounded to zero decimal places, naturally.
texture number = -3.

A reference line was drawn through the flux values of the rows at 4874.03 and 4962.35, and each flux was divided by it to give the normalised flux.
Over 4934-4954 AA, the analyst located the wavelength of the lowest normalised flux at 4937.28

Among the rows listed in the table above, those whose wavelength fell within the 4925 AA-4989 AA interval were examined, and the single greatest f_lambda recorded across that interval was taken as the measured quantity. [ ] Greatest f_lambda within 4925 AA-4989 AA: 39.8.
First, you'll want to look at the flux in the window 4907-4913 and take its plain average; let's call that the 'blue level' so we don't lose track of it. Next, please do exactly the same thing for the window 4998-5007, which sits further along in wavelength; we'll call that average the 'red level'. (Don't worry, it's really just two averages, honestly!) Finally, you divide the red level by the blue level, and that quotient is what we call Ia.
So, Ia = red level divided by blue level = 0.90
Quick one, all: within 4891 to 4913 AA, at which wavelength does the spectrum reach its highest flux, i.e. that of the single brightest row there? 4896.52 AA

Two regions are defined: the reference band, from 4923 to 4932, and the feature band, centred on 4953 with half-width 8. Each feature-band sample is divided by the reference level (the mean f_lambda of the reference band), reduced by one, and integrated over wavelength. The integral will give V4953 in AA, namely -0.2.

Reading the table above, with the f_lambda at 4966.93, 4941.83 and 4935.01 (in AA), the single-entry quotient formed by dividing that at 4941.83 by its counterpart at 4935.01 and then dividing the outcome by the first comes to 0.0283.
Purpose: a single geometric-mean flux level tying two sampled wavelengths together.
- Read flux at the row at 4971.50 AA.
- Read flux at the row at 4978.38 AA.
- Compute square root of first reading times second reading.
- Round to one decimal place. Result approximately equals 37.0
